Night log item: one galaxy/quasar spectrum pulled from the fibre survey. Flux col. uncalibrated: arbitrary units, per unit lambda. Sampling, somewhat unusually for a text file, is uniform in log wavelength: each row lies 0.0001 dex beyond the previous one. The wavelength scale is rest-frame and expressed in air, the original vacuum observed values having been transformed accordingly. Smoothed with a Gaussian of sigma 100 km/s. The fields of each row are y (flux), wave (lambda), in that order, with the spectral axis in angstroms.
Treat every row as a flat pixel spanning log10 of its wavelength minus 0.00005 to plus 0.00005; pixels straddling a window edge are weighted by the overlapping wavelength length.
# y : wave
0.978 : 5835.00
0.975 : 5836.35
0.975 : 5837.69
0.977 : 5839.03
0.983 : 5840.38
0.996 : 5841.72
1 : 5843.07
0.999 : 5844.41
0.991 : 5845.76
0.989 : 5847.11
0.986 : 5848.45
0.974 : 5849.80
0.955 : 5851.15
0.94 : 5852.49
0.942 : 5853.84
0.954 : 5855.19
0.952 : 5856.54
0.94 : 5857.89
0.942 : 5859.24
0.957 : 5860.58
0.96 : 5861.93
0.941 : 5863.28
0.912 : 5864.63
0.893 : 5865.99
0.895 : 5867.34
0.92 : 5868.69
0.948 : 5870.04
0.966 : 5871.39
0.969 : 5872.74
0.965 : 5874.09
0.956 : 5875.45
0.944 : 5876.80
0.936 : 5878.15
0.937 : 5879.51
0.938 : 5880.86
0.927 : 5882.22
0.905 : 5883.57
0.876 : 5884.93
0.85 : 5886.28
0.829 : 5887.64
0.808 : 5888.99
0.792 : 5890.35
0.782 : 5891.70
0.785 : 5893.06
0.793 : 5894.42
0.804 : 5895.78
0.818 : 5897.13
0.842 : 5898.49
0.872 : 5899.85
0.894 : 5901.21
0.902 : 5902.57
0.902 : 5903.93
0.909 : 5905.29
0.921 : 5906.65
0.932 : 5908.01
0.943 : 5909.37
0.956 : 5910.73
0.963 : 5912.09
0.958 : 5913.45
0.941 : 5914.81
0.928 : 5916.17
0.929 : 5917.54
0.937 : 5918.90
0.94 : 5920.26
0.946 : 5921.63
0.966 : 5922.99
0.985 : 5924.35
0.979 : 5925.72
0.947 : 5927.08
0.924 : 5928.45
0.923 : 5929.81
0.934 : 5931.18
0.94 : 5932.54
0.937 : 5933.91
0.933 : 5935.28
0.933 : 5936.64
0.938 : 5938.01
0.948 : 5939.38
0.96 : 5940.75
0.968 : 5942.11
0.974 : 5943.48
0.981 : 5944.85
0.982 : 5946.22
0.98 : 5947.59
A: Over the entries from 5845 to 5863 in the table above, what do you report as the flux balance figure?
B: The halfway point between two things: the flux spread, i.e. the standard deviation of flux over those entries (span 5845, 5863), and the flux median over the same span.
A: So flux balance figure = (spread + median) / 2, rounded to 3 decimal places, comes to 0.487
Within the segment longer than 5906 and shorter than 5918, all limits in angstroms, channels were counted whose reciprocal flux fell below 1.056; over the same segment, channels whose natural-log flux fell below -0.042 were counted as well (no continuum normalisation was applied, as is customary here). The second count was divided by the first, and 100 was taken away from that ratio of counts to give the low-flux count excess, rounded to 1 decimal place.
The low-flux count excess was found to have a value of -97.3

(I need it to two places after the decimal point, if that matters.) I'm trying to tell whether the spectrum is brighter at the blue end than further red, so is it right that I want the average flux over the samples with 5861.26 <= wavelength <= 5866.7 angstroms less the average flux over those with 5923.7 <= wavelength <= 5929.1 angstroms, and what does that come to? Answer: -0.03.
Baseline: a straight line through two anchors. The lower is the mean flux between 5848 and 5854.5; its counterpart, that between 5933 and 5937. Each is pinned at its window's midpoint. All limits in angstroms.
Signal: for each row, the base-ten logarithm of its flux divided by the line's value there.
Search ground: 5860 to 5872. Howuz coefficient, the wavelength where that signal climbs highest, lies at 5871.39 angstroms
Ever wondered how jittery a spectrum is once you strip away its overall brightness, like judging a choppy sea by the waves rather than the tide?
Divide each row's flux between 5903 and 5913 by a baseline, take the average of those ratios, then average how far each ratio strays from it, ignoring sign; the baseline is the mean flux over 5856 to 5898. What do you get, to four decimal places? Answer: 0.0207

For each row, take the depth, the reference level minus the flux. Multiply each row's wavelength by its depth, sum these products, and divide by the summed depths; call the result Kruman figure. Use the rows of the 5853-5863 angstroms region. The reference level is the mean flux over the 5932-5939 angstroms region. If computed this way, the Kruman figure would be 5858.6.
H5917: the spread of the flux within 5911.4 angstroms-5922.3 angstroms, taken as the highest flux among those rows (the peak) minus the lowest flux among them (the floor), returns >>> 0.035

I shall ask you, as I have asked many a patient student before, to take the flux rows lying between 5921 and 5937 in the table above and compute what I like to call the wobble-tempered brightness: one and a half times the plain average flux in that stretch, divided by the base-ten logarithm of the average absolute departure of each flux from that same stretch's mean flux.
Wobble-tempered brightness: -0.79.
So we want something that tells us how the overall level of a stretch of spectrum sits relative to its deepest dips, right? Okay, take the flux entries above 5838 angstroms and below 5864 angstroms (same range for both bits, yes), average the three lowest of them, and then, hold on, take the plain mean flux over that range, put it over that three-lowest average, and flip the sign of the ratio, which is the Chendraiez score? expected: -1.03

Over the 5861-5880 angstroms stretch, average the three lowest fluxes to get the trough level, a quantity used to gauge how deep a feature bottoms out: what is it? 0.900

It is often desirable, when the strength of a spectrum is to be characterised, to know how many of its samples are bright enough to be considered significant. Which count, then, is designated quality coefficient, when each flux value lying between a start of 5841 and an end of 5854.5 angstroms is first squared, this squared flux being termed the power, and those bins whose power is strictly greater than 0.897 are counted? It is 8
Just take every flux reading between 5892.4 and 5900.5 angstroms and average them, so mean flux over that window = 0.819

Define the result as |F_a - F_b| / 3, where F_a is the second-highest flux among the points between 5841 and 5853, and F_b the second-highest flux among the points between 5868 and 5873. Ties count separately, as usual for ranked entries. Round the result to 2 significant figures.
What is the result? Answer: 0.011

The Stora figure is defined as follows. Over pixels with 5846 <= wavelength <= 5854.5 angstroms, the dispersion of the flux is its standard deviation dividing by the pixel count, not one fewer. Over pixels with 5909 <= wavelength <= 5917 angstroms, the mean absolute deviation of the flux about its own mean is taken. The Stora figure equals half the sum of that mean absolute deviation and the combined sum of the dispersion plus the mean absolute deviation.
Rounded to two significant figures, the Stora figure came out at 0.021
